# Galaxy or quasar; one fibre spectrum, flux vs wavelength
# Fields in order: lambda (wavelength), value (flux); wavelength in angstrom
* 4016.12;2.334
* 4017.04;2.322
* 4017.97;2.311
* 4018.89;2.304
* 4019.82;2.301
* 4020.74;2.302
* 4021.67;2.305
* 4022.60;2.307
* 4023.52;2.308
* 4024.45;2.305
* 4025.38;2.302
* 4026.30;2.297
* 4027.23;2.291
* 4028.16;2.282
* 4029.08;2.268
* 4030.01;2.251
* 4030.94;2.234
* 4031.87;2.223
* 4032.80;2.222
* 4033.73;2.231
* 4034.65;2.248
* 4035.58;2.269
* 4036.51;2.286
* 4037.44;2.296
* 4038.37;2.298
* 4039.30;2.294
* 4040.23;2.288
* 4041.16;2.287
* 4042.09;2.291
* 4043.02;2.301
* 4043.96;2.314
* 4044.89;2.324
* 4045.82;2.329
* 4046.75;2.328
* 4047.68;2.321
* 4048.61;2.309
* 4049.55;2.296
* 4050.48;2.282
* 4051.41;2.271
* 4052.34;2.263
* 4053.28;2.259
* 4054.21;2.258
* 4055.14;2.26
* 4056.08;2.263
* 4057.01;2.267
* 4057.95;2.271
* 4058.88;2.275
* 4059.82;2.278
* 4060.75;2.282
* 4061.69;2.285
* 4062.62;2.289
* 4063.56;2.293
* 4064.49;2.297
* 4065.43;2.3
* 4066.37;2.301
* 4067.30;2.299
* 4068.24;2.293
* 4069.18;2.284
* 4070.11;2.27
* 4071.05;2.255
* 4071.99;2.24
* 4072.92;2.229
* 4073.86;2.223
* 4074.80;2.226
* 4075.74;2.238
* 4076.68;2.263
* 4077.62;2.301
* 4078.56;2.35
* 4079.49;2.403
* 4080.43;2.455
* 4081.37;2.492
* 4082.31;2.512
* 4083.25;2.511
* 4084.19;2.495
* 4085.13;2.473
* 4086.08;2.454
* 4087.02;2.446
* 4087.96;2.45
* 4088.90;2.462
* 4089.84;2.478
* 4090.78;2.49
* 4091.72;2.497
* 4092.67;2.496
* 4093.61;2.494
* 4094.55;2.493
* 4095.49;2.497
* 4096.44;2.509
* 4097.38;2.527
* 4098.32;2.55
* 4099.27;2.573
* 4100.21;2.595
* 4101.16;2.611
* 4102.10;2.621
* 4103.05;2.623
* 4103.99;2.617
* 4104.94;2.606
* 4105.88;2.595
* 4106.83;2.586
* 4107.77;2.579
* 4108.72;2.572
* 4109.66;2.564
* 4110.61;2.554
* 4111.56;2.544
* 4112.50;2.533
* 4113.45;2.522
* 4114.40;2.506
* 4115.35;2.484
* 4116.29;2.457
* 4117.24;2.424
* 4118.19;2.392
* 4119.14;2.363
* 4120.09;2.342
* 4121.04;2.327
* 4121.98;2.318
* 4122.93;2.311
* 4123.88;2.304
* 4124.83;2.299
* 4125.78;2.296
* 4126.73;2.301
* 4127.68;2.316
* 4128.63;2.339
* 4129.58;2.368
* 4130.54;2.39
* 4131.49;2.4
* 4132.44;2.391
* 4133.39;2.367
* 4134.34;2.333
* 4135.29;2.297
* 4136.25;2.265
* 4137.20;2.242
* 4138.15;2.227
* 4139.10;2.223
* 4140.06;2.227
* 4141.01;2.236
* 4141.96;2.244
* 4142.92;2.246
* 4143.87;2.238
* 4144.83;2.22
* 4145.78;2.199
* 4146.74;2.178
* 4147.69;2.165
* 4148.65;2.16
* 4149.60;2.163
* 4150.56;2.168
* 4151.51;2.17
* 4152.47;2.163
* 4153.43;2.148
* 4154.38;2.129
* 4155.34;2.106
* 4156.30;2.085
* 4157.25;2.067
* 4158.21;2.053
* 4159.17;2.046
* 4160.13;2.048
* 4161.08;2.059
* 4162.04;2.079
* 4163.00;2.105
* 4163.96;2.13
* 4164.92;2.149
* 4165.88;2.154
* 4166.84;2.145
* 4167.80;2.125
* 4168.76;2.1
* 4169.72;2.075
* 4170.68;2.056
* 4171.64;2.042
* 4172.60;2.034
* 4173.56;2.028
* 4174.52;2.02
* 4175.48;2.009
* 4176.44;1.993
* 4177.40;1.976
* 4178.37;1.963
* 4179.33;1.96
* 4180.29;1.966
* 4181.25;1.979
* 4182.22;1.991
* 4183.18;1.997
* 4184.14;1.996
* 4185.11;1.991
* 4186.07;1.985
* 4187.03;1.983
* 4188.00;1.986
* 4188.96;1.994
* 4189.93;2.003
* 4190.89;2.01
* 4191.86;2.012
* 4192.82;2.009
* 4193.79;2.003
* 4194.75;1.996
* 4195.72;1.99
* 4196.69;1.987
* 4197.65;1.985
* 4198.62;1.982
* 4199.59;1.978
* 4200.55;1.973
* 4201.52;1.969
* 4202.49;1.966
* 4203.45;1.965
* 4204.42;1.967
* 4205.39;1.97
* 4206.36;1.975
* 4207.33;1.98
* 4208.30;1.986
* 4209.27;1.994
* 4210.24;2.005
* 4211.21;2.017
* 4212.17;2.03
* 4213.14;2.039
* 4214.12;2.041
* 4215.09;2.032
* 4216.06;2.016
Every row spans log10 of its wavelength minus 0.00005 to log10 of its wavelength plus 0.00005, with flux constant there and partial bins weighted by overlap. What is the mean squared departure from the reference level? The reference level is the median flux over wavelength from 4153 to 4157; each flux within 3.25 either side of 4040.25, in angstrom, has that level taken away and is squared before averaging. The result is 0.031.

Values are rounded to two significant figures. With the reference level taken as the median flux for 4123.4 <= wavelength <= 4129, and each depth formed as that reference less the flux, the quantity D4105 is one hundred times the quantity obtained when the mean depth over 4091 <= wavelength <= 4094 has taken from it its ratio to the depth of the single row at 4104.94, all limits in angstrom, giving -83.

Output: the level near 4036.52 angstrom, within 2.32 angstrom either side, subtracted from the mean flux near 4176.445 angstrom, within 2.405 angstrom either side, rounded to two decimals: -0.29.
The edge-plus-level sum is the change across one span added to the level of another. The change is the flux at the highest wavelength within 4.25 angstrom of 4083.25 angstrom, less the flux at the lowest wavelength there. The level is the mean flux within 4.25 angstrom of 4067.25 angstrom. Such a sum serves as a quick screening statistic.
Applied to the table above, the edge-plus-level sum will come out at 2.33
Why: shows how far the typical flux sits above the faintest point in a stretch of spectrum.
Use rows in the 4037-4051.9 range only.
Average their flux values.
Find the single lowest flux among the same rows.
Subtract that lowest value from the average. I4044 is 0.031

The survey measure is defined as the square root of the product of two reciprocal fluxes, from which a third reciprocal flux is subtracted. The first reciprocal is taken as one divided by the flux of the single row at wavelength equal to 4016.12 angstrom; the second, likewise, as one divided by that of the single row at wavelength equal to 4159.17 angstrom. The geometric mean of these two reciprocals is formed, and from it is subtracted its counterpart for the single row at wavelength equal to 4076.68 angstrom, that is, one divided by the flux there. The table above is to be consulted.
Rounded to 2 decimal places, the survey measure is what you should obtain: 0.02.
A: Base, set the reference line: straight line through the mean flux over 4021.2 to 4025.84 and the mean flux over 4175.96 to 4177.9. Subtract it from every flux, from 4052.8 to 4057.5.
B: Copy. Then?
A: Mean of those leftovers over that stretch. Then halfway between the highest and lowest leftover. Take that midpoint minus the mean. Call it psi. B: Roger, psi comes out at 0.0016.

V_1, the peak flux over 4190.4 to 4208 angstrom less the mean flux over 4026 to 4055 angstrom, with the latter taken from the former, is -0.27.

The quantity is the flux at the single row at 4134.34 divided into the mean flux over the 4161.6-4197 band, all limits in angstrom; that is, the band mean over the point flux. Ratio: 0.87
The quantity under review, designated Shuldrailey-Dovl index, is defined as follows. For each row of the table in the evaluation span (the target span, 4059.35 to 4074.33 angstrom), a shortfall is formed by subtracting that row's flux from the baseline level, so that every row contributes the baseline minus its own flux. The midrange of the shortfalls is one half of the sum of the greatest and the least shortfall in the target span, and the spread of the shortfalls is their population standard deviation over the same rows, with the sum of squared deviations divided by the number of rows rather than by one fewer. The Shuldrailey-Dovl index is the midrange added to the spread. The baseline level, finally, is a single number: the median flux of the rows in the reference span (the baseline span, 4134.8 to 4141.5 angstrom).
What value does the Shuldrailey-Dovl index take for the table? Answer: 0.00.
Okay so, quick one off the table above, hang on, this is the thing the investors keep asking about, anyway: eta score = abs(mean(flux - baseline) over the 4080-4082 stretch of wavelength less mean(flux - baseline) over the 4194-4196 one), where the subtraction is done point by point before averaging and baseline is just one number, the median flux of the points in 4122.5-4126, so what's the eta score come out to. 0.48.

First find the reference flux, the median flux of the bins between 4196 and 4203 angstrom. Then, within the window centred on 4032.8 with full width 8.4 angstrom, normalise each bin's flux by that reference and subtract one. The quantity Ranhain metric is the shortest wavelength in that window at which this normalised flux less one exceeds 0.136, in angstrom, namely 4029.08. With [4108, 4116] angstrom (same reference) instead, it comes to 4108.72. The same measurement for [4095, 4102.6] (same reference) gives 4095.49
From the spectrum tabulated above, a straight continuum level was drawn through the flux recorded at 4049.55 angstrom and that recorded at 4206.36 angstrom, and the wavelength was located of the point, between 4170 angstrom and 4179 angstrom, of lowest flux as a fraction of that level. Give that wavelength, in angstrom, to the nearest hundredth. 4178.37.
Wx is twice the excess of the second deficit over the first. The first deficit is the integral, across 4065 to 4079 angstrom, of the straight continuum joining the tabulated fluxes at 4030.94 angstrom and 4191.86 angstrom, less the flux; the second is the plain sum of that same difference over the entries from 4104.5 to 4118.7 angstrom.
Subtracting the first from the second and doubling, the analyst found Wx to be -10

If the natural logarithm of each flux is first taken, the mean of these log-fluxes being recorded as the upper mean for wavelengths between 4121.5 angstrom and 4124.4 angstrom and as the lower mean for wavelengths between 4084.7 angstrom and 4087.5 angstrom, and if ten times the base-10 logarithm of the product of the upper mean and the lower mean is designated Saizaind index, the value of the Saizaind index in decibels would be -1.2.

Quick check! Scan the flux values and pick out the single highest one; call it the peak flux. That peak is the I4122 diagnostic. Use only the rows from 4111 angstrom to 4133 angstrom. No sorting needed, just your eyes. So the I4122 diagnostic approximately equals 2.544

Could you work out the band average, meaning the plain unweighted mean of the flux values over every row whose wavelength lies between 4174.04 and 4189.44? 2.0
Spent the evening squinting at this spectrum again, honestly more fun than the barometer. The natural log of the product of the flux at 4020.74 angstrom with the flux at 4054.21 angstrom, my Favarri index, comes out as 1.65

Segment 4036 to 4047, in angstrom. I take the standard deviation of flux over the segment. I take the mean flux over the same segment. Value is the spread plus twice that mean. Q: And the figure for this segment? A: 4.62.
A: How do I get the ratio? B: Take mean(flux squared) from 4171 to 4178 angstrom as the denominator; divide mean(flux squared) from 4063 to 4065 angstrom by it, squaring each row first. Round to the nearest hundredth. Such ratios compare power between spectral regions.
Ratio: 1.30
